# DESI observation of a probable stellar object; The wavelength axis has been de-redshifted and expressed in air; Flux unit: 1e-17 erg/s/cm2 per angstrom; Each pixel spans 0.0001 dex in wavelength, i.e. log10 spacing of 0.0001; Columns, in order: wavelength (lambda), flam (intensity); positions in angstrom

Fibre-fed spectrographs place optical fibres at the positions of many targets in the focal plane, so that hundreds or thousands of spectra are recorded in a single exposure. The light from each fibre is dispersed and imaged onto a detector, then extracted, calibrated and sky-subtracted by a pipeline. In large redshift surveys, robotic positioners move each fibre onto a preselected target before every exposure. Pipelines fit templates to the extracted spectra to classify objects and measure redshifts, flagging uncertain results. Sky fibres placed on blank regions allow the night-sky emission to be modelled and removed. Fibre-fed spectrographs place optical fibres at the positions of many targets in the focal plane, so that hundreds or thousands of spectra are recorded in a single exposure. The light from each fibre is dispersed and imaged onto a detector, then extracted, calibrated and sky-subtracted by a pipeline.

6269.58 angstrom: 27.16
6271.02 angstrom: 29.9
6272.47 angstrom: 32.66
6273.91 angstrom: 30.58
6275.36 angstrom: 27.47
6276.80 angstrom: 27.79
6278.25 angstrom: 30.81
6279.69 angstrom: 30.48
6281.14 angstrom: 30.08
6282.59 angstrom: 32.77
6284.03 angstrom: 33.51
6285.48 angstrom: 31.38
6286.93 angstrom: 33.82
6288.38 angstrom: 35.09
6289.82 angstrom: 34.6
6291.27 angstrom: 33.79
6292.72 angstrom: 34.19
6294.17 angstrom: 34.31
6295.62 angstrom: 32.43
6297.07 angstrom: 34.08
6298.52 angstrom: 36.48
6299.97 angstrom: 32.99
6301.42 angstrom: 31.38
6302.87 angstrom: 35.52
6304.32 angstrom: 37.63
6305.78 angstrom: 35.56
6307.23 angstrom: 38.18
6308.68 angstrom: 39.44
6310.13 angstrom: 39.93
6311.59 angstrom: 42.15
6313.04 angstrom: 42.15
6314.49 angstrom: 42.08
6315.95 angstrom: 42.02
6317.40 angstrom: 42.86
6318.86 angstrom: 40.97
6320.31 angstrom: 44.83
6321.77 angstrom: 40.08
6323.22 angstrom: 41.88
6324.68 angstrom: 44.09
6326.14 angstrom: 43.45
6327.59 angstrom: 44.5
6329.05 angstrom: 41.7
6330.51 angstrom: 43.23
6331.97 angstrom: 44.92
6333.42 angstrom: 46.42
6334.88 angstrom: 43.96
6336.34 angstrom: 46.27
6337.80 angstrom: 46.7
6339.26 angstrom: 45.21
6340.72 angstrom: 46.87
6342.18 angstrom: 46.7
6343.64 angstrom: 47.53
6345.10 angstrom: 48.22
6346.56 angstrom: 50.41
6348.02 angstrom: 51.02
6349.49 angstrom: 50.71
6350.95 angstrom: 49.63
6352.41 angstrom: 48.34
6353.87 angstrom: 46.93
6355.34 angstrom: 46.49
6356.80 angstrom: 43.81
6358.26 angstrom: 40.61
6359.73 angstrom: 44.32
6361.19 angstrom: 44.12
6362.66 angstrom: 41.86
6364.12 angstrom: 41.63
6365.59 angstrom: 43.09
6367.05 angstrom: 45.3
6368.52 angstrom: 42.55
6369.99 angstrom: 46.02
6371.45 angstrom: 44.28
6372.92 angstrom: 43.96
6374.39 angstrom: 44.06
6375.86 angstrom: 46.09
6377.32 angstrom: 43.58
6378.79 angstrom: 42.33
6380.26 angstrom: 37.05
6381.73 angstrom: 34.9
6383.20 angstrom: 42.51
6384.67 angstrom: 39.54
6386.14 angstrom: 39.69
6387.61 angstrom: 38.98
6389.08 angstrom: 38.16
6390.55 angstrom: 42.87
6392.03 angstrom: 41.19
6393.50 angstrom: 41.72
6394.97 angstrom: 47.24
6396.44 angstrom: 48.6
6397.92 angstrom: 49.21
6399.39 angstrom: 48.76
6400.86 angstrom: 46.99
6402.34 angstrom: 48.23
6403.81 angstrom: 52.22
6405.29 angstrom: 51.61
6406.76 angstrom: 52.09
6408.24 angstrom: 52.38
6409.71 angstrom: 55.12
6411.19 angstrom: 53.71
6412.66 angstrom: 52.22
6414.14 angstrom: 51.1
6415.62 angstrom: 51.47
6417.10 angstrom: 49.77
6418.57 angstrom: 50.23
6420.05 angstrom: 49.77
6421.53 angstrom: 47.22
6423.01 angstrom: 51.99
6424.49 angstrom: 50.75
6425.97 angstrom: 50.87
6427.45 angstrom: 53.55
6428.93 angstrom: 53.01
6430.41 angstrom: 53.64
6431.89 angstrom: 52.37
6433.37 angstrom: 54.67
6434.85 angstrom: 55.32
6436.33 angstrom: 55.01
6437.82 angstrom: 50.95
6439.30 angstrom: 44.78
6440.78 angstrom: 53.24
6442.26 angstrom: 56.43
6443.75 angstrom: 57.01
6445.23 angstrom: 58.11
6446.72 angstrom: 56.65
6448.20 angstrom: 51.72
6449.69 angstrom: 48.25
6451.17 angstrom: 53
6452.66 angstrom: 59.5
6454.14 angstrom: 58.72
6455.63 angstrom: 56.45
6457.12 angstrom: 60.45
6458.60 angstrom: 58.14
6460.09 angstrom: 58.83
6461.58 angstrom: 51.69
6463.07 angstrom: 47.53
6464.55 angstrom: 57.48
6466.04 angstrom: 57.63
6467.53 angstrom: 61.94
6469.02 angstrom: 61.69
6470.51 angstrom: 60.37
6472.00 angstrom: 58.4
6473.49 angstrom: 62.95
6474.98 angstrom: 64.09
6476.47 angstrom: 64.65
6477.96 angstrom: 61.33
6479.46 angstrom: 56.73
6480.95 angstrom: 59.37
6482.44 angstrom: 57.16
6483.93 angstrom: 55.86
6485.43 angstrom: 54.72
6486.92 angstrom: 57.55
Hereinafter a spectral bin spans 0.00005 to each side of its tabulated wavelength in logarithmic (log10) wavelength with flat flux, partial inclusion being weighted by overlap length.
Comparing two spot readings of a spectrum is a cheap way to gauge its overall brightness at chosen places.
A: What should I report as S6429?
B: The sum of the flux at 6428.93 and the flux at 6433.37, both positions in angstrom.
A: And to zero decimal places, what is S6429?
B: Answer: 108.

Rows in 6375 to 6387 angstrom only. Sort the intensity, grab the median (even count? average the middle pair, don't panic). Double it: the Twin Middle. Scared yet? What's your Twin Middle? 82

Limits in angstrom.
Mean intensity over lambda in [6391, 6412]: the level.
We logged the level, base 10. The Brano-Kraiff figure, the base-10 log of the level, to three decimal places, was 1.692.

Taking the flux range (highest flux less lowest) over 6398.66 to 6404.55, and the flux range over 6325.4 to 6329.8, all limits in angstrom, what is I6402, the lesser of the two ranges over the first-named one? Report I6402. 0.5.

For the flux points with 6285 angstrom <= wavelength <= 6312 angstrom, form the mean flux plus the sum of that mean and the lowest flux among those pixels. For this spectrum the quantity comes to 102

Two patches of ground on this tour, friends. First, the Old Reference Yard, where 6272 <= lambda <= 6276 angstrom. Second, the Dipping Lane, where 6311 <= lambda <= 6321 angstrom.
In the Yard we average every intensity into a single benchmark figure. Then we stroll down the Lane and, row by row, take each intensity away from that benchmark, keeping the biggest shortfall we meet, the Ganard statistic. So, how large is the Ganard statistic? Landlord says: -11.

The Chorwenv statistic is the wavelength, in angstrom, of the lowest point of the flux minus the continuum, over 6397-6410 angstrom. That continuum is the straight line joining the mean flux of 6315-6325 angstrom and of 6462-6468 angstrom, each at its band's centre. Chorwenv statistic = 6400.86 angstrom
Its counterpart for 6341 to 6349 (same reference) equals 6342.18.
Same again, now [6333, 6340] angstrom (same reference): 6334.88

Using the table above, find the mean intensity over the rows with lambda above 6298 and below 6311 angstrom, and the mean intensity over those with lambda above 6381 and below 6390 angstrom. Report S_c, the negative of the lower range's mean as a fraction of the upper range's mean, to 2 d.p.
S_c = -0.93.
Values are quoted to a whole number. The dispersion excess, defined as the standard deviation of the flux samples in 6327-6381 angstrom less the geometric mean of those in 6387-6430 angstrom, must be -46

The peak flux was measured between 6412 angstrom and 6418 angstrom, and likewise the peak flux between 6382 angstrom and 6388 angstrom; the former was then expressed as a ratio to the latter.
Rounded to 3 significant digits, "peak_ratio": 1.23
